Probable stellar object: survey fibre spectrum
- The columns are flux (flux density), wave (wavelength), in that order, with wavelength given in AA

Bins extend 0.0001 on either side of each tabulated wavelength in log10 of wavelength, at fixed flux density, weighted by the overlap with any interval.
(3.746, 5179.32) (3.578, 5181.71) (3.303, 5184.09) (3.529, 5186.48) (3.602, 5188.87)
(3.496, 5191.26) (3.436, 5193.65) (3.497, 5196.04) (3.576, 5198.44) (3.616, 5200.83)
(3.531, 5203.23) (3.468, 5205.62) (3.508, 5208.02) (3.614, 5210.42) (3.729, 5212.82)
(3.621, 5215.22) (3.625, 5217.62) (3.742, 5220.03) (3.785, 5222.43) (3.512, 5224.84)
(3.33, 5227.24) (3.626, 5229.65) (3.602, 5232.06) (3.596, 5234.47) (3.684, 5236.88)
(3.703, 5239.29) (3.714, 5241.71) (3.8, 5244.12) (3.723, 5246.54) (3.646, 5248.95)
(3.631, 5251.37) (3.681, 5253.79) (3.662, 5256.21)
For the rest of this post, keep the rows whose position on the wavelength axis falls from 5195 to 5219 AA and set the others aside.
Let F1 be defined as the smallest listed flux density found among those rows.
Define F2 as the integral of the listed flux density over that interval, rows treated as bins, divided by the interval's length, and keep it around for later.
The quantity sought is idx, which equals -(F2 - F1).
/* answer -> -0.11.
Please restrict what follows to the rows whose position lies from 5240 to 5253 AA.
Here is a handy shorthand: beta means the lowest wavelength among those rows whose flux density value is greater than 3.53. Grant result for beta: 5241.71 AA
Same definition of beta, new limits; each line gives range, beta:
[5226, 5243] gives 5229.65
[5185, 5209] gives 5188.87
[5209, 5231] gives 5210.42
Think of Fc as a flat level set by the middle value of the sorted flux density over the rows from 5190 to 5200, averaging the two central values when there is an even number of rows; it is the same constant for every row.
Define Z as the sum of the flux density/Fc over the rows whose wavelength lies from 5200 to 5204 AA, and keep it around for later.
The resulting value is 2.04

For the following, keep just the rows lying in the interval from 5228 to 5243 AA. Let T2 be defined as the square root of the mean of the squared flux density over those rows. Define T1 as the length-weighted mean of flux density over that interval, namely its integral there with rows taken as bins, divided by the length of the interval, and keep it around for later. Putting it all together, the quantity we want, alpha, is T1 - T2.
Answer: -0.0096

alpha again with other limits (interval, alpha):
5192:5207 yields -0.0010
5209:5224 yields -0.0085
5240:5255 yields -0.0011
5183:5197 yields -0.0001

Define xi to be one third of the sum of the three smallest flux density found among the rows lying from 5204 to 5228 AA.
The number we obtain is 3.44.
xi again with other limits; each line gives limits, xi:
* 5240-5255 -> 3.65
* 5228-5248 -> 3.61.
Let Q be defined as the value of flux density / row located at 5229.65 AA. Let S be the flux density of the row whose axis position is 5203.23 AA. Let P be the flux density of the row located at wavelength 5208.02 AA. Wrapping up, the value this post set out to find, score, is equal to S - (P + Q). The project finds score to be -3.60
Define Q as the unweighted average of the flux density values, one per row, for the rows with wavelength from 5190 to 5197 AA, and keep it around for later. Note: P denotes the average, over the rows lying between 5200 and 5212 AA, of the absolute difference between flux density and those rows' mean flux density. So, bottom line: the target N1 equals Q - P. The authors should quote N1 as 3.42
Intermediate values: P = 0.054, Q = 3.48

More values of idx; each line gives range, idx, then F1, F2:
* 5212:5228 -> -0.30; 3.33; 3.63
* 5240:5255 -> -0.07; 3.631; 3.70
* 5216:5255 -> -0.32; 3.33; 3.65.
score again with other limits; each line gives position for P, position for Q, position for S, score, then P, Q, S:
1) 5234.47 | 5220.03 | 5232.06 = -3.74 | 3.596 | 3.742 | 3.602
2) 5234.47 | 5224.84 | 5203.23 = -3.58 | 3.596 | 3.512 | 3.531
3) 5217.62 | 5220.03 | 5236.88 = -3.68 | 3.625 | 3.742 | 3.684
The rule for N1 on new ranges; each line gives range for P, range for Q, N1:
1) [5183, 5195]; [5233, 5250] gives 3.61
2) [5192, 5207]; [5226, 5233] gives 3.47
